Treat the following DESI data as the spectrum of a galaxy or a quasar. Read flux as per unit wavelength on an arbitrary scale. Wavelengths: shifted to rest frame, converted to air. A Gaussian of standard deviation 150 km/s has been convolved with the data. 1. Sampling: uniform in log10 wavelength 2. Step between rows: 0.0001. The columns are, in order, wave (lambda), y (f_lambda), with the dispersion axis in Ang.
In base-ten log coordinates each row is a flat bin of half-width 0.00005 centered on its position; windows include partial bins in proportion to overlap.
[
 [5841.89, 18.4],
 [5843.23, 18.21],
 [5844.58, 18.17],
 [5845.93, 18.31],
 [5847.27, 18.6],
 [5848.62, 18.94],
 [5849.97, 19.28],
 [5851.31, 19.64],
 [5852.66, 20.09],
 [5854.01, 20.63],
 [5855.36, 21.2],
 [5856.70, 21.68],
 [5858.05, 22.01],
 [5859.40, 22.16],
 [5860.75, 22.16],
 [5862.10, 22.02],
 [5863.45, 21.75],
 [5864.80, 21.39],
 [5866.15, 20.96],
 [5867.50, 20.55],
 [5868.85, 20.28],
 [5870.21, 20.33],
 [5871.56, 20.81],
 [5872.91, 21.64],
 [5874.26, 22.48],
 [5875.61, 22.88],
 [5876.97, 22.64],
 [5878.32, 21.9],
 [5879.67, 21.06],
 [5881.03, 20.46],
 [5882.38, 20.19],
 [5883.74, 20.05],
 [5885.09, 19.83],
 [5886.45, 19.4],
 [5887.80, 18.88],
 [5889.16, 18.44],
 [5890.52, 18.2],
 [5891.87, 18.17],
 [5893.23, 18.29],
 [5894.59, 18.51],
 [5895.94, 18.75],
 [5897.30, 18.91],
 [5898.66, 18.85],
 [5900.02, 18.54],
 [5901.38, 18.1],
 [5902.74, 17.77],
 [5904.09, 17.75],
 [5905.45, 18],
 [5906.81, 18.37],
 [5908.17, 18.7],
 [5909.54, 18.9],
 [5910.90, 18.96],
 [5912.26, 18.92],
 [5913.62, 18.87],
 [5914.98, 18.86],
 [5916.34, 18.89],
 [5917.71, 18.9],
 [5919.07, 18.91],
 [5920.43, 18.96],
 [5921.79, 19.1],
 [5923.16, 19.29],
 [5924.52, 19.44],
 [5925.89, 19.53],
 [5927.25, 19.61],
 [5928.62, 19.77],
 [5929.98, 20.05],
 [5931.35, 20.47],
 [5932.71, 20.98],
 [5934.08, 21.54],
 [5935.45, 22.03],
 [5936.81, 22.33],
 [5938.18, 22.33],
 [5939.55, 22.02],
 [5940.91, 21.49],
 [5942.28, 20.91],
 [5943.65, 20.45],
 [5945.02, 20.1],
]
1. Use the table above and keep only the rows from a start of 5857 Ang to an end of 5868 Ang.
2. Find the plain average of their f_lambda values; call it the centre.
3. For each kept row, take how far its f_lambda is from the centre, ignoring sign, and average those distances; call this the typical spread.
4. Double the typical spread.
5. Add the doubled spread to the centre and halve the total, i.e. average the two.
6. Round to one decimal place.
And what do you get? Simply 11.3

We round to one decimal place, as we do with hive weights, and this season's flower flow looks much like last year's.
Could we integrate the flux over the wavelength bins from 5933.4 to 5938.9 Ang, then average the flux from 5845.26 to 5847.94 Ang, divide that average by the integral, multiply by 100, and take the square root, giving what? 3.9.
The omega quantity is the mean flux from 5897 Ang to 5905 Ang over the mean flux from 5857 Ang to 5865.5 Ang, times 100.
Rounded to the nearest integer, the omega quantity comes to 84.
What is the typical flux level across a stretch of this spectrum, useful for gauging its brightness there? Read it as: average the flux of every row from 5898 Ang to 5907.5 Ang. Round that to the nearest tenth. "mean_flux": 18.2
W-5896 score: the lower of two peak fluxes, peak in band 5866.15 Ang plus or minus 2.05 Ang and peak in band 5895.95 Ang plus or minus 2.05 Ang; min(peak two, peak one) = 18.9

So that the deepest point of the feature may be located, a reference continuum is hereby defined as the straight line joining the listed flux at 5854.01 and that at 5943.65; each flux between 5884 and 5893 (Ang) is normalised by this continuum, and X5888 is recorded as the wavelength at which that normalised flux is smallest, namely 5891.87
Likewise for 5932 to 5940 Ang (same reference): 5932.71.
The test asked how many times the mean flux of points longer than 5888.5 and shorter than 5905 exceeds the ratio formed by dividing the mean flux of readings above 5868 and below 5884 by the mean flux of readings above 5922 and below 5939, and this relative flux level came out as 17.8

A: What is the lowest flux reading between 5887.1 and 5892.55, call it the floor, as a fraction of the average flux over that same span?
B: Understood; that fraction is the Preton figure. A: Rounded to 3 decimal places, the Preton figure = 0.986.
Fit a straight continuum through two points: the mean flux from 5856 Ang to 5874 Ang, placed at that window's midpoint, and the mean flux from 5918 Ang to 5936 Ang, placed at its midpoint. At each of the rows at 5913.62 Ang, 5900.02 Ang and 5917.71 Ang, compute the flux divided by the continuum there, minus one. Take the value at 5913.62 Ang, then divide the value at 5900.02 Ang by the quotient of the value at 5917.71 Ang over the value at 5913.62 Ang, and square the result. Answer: 0.012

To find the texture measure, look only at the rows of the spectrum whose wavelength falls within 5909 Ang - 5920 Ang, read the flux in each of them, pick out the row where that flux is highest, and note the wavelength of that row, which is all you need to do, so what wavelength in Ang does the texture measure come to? 5910.90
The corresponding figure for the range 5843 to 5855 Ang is 5854.01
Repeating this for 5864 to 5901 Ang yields 5875.61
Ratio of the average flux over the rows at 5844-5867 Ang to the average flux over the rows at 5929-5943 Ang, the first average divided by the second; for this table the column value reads 0.96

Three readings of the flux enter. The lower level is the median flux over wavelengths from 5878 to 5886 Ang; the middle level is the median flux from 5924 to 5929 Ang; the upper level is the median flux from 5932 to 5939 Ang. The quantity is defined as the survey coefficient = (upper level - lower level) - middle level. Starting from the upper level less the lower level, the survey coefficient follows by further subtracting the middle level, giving -17.9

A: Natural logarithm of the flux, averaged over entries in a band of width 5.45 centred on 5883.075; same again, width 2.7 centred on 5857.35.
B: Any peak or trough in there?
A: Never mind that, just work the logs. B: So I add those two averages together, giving 6.09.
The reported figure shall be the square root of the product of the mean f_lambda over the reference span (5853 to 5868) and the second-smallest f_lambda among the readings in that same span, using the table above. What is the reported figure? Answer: 21.1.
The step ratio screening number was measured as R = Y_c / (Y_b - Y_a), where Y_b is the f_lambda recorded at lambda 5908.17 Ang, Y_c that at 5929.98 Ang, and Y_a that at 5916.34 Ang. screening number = -105.5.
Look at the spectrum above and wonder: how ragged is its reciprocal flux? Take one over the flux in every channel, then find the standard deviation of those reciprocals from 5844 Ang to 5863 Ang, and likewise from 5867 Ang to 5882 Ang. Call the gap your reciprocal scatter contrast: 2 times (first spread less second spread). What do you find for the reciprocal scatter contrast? 0.0032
